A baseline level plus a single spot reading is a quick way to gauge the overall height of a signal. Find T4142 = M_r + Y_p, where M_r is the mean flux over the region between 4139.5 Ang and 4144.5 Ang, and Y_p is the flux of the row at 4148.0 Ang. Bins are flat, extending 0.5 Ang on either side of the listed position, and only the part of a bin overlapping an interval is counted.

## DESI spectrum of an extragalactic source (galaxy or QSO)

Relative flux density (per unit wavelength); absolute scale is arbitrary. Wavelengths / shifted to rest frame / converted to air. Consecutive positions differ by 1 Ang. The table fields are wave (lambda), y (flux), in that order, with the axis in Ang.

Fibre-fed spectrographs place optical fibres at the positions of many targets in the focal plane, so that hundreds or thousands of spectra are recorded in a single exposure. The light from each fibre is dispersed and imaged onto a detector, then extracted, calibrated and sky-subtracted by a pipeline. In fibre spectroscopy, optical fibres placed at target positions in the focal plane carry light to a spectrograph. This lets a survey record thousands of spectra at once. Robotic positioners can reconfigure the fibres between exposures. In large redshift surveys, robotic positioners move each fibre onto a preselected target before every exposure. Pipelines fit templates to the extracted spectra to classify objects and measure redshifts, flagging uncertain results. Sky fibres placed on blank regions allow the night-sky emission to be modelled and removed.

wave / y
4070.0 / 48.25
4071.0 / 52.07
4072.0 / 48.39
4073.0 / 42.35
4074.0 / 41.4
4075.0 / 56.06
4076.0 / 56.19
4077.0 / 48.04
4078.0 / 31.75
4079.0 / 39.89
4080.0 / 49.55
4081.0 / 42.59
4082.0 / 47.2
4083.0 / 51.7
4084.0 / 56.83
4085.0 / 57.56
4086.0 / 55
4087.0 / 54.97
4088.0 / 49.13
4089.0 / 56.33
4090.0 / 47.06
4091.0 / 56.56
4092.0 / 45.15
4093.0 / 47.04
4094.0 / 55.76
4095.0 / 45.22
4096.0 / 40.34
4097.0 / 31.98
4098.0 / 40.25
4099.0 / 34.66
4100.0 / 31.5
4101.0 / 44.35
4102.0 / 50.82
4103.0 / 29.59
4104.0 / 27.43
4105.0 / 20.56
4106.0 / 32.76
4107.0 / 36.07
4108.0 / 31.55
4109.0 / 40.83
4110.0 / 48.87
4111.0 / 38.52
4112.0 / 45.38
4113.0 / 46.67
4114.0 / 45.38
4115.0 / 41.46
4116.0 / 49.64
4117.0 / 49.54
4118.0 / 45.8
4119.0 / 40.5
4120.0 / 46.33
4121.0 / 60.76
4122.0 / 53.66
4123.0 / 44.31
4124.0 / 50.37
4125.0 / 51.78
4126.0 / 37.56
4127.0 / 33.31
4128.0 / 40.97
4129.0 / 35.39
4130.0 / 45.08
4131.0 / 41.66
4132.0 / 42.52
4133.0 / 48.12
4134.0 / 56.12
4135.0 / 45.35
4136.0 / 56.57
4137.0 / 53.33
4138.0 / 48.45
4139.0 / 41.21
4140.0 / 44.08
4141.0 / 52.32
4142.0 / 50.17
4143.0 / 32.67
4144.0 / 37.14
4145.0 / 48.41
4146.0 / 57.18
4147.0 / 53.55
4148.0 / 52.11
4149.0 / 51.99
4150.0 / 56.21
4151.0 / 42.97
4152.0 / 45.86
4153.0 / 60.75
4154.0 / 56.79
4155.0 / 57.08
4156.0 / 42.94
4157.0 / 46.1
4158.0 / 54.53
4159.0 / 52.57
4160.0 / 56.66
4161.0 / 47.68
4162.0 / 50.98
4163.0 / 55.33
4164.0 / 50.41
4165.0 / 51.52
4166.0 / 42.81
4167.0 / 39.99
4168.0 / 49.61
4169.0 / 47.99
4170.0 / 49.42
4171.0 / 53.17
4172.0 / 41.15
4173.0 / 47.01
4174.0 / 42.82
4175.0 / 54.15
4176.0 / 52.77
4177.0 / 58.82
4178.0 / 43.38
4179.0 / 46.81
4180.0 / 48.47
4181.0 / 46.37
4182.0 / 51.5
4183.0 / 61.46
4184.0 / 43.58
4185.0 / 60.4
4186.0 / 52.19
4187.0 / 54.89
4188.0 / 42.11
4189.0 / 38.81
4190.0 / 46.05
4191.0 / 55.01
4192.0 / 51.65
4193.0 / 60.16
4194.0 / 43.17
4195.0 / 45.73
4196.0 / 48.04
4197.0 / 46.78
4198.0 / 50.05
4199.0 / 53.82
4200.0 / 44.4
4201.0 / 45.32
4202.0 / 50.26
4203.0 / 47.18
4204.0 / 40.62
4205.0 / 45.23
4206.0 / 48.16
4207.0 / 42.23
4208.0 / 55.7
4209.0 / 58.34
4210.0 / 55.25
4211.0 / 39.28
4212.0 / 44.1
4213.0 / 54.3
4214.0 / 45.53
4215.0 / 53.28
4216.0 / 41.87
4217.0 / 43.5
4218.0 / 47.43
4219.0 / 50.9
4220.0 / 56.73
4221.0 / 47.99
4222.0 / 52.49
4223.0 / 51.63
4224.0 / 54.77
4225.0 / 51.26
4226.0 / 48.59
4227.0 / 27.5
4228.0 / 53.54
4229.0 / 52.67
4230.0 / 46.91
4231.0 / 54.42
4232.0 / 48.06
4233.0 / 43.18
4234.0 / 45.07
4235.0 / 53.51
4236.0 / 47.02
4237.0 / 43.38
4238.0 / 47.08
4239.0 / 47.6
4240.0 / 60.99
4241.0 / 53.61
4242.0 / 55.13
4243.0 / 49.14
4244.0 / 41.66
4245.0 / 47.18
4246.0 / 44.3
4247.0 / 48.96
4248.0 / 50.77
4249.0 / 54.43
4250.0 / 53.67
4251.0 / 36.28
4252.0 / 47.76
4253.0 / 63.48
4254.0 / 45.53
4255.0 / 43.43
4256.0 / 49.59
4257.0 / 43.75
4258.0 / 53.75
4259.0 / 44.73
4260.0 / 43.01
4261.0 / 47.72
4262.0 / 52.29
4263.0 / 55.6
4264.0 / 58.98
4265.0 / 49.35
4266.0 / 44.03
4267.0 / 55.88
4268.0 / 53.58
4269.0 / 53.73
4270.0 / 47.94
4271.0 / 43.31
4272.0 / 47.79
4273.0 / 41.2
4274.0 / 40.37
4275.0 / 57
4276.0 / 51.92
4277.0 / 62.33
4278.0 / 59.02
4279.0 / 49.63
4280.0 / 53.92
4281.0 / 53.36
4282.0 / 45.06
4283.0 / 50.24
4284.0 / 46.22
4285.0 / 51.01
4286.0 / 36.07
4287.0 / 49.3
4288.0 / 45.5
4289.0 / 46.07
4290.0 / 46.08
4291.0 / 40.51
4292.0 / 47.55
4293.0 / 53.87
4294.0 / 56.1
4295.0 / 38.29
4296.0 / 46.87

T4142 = 95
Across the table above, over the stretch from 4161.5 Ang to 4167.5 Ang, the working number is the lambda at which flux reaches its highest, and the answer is 4163.0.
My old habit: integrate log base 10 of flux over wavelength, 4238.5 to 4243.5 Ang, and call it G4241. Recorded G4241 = 8.6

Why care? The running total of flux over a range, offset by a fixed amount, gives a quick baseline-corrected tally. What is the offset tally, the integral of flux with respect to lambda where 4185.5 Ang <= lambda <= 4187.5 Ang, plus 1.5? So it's 109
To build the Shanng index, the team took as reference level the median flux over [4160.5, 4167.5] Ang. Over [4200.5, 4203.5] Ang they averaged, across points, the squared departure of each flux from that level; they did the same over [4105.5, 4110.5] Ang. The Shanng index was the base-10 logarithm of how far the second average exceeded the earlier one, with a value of 2.3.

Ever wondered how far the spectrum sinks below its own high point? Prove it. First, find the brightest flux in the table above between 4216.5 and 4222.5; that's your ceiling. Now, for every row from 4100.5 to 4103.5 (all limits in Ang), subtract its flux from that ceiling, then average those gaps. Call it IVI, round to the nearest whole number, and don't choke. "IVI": 15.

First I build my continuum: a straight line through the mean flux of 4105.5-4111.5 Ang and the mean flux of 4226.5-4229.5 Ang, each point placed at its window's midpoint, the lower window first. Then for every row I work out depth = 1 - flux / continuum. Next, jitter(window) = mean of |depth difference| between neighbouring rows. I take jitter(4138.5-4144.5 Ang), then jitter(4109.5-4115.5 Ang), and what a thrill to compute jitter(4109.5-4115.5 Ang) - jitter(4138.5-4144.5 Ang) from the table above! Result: -0.052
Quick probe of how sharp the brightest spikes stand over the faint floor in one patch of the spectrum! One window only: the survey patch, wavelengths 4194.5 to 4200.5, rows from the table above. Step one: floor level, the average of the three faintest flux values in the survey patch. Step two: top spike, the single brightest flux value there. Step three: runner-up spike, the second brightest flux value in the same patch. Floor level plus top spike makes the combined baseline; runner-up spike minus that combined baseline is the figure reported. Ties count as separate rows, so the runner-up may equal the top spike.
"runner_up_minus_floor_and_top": -49.4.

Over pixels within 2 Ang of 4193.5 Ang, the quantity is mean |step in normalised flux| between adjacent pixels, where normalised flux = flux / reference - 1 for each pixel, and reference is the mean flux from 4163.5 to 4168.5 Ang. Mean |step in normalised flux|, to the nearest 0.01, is 0.20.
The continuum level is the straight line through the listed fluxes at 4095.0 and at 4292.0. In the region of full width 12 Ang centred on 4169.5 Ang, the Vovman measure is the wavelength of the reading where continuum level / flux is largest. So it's 4167.0 Ang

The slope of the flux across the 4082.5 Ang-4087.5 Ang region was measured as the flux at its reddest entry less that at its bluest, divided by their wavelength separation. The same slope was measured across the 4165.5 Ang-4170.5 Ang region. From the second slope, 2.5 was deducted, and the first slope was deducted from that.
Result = -1.7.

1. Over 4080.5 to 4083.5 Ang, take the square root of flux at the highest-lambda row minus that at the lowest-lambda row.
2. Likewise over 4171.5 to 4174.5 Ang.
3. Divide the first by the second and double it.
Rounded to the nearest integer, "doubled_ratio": 10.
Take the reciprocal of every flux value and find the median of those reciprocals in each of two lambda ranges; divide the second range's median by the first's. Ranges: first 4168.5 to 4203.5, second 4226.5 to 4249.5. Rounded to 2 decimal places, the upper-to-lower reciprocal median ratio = 1.00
